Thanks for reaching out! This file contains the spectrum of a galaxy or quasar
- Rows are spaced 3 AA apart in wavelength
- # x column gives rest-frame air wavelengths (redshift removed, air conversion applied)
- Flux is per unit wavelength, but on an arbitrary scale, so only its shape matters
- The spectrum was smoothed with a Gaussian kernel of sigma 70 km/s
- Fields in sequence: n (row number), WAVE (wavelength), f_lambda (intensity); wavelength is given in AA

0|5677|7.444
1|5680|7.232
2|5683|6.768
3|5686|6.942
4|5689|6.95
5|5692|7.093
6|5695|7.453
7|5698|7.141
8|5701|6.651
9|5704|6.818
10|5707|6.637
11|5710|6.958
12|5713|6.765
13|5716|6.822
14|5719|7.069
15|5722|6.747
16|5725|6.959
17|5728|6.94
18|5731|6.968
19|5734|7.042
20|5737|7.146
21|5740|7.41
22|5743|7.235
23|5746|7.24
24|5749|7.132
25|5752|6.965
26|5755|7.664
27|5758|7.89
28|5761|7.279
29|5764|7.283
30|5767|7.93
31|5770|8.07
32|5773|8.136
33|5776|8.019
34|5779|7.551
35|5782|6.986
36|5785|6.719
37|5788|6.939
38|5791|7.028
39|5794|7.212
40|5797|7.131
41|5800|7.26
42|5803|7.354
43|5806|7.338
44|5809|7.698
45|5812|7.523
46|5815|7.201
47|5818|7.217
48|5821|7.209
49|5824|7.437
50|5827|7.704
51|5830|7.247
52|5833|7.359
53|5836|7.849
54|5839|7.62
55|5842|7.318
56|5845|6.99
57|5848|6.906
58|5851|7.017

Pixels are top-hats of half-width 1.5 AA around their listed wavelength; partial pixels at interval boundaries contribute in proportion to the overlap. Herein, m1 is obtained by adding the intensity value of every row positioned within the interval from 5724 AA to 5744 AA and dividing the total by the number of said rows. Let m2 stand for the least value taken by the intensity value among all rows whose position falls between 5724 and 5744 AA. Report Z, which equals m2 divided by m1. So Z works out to 0.977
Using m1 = 7.10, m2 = 6.94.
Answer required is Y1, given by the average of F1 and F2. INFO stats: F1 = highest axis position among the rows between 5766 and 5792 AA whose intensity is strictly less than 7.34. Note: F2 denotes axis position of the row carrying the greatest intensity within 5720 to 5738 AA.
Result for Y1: 5764.0 AA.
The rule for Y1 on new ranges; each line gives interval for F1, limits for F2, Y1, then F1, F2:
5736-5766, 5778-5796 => 5771.5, 5764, 5779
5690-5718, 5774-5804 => 5746.0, 5716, 5776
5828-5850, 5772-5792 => 5810.5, 5848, 5773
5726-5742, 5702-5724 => 5728.0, 5737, 5719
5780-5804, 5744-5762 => 5779.0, 5800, 5758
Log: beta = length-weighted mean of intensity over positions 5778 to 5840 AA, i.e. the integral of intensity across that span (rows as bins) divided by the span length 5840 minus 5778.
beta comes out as 7.3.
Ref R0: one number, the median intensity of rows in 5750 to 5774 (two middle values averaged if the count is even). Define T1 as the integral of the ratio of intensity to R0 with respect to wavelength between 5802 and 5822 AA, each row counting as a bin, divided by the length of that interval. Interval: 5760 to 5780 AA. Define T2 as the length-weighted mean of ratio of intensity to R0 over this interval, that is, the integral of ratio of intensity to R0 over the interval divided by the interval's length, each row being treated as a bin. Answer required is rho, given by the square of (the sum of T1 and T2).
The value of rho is 3.79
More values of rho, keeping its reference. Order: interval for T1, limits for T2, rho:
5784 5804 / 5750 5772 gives 3.56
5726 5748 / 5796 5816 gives 3.48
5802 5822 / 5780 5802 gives 3.44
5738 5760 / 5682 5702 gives 3.41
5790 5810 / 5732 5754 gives 3.46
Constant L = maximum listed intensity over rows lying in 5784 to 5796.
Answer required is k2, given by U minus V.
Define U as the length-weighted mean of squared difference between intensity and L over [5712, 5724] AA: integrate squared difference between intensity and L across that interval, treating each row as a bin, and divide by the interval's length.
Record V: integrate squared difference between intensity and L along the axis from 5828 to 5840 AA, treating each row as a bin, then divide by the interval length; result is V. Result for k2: -0.01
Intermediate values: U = 0.14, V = 0.15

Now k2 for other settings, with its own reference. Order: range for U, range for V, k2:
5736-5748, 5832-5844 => -0.14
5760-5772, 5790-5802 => 0.34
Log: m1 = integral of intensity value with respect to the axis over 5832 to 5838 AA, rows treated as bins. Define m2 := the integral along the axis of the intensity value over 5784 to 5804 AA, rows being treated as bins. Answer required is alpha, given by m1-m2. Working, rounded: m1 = 46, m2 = 142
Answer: -96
